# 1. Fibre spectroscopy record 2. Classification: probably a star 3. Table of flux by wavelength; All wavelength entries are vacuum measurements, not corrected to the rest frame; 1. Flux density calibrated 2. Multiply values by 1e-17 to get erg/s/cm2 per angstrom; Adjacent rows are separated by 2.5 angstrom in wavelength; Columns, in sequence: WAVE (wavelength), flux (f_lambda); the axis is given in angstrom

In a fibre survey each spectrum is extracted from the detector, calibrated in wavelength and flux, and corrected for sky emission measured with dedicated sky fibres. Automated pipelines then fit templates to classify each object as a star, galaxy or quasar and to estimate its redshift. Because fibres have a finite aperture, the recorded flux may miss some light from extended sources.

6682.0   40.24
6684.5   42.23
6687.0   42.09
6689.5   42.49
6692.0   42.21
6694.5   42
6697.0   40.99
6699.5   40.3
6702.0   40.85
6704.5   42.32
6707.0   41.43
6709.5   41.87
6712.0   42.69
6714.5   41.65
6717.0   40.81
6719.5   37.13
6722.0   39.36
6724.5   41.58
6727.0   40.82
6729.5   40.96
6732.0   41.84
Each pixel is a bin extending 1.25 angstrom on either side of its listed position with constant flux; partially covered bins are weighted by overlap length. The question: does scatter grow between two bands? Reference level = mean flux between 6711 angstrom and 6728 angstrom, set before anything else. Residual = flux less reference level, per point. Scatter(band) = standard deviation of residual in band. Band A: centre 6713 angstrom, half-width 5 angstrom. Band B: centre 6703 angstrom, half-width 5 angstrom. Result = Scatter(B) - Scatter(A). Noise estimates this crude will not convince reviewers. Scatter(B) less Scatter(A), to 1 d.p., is 0.1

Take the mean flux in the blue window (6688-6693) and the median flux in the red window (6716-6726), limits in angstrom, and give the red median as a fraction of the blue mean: 0.95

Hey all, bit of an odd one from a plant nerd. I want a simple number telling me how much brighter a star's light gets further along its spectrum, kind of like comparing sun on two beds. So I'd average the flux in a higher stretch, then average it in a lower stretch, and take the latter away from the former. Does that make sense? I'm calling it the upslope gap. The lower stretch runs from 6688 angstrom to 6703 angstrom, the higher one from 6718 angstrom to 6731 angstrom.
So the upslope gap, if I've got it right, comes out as -1.5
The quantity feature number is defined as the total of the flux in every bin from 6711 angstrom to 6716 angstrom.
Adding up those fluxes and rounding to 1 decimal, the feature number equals 84.3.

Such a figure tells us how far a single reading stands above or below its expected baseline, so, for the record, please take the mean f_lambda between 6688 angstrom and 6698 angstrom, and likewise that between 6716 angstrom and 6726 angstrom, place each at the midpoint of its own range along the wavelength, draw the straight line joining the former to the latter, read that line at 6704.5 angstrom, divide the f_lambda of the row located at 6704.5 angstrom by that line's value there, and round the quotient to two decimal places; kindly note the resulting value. 1.03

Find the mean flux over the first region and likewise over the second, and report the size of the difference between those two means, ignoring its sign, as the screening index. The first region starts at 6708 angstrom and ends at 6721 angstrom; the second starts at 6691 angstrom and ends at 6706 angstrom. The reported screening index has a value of 0.6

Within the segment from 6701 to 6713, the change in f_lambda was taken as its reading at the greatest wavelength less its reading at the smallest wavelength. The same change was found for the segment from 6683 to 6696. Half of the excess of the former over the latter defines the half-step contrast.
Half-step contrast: 1.0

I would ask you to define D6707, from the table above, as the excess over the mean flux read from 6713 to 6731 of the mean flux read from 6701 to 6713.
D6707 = 1.5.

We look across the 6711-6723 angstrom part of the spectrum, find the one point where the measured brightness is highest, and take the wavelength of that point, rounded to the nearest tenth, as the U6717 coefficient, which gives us 6712.0 angstrom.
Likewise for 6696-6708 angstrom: 6704.5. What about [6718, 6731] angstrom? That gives 6724.5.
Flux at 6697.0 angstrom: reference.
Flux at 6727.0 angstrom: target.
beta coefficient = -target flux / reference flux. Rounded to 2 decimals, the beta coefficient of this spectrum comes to -1.00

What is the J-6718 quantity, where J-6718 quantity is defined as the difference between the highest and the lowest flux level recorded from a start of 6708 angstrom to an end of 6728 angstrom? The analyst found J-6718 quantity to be 5.6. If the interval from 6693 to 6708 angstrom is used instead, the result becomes 2.0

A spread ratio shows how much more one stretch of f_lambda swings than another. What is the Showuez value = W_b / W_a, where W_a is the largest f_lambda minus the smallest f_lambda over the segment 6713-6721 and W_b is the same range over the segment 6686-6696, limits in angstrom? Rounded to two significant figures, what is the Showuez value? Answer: 0.11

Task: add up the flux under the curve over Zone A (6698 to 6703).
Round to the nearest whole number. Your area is 203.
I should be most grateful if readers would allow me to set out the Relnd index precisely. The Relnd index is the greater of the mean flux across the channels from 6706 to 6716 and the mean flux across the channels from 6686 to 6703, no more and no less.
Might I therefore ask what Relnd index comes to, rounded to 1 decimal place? 41.9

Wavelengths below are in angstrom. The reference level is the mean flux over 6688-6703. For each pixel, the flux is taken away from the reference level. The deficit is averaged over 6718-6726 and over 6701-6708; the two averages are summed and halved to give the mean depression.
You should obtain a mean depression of 1.0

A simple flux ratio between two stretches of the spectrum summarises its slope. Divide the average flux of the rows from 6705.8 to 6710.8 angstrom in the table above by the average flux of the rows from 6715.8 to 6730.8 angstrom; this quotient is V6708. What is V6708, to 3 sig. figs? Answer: 1.04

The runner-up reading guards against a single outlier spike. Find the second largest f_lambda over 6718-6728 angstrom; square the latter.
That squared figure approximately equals 1666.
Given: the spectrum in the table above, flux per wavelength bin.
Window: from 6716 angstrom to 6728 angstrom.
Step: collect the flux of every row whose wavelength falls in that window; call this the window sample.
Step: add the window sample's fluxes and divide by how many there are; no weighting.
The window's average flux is 39.9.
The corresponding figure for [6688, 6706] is 41.6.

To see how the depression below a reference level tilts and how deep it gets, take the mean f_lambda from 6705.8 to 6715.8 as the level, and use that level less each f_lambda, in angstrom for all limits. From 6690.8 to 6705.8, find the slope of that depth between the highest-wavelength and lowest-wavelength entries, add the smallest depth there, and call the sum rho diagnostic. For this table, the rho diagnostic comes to -0.42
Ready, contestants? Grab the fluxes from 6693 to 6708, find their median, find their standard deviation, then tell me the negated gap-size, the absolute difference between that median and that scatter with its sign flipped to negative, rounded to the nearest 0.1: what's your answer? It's -40.5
